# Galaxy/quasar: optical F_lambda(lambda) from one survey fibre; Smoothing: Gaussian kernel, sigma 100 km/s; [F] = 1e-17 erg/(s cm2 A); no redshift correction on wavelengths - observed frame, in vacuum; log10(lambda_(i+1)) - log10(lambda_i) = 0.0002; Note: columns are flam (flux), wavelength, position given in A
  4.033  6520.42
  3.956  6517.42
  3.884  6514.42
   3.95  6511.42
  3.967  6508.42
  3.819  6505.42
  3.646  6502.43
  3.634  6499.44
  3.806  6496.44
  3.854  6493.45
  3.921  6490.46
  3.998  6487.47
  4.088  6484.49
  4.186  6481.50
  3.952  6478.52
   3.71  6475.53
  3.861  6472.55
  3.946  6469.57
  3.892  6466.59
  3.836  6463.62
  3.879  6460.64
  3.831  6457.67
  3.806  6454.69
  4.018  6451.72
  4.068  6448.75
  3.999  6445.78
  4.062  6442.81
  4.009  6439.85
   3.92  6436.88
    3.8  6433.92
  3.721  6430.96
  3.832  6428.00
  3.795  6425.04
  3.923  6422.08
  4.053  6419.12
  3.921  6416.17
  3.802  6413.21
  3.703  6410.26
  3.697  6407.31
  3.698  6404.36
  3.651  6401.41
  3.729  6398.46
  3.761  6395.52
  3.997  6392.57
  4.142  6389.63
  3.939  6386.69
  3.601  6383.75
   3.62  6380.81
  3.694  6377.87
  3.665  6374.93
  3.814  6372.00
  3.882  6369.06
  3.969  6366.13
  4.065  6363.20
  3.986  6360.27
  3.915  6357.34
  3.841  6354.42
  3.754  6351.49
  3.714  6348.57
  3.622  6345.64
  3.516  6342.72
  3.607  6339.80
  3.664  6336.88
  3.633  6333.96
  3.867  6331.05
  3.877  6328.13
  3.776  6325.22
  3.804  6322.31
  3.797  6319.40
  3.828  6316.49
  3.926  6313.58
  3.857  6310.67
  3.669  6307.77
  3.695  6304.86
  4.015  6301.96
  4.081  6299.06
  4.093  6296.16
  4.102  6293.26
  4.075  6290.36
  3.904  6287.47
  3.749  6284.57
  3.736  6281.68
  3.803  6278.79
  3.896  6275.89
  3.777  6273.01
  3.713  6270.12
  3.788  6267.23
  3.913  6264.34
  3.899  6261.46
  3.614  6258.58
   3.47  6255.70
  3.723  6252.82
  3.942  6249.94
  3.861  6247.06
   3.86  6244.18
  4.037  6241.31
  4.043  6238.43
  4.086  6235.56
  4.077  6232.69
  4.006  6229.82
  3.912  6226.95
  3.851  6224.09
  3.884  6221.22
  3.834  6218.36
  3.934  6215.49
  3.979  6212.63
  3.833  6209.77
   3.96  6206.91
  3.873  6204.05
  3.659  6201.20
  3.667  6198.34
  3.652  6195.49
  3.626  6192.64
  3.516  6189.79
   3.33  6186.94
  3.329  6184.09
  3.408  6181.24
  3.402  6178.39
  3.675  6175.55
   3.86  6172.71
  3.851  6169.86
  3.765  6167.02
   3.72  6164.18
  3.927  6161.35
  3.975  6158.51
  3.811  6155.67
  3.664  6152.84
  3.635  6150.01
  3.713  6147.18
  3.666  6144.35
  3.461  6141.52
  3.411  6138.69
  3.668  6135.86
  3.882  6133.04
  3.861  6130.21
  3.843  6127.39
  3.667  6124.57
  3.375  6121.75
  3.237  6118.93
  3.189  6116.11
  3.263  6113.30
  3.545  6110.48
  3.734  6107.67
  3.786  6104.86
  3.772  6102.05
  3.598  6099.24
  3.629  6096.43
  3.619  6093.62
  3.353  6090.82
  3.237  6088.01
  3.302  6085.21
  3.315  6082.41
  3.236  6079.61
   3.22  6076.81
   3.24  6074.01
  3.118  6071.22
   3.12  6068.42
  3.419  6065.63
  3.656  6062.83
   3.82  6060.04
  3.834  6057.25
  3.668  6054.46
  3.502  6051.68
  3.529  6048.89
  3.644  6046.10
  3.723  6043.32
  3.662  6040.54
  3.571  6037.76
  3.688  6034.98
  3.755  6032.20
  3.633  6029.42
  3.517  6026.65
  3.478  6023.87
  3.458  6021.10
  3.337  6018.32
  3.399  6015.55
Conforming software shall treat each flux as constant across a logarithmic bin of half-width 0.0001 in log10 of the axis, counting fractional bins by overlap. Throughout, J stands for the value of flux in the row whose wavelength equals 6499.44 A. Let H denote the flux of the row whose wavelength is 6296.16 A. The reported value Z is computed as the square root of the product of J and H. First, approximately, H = 4.093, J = 3.634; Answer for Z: 3.86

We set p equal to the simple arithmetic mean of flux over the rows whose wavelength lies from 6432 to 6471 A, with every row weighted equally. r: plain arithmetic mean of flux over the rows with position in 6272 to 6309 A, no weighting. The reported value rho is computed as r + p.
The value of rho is 7.82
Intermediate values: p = 3.93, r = 3.89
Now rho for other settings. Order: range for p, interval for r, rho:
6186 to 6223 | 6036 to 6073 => 7.31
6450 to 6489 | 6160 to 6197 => 7.54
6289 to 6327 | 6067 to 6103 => 7.27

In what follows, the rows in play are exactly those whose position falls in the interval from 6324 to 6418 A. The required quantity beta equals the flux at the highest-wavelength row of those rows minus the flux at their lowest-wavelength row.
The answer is 0.1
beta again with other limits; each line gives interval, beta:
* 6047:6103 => 0.2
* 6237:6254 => -0.3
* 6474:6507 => 0.1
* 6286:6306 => -0.2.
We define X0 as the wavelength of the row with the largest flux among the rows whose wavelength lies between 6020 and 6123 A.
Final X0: 6057.25 A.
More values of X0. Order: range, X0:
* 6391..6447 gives 6442.81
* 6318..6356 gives 6328.13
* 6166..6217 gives 6212.63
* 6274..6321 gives 6293.26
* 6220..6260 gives 6235.56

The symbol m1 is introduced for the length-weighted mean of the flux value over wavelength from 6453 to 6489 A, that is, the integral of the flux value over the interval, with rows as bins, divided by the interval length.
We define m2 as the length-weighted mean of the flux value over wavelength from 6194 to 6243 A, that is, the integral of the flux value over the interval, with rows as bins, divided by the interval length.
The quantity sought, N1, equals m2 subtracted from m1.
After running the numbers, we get 0.02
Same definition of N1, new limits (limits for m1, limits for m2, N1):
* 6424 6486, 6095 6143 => 0.33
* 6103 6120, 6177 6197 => 0.01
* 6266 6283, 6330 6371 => 0.00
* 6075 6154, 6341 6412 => -0.26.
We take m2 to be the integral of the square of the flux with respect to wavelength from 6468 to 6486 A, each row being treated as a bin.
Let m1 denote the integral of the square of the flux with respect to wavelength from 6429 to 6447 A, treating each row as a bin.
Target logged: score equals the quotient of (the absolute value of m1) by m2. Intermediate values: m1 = 276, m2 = 282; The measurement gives 0.98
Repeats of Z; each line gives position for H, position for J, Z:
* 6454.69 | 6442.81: 3.93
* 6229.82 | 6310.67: 3.93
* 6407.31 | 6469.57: 3.82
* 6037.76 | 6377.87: 3.63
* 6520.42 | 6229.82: 4.02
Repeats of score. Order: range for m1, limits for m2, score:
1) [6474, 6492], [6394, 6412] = 1.15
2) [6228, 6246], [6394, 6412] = 1.17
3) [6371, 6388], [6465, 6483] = 0.85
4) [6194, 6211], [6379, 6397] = 0.91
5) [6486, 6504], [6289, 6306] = 0.95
